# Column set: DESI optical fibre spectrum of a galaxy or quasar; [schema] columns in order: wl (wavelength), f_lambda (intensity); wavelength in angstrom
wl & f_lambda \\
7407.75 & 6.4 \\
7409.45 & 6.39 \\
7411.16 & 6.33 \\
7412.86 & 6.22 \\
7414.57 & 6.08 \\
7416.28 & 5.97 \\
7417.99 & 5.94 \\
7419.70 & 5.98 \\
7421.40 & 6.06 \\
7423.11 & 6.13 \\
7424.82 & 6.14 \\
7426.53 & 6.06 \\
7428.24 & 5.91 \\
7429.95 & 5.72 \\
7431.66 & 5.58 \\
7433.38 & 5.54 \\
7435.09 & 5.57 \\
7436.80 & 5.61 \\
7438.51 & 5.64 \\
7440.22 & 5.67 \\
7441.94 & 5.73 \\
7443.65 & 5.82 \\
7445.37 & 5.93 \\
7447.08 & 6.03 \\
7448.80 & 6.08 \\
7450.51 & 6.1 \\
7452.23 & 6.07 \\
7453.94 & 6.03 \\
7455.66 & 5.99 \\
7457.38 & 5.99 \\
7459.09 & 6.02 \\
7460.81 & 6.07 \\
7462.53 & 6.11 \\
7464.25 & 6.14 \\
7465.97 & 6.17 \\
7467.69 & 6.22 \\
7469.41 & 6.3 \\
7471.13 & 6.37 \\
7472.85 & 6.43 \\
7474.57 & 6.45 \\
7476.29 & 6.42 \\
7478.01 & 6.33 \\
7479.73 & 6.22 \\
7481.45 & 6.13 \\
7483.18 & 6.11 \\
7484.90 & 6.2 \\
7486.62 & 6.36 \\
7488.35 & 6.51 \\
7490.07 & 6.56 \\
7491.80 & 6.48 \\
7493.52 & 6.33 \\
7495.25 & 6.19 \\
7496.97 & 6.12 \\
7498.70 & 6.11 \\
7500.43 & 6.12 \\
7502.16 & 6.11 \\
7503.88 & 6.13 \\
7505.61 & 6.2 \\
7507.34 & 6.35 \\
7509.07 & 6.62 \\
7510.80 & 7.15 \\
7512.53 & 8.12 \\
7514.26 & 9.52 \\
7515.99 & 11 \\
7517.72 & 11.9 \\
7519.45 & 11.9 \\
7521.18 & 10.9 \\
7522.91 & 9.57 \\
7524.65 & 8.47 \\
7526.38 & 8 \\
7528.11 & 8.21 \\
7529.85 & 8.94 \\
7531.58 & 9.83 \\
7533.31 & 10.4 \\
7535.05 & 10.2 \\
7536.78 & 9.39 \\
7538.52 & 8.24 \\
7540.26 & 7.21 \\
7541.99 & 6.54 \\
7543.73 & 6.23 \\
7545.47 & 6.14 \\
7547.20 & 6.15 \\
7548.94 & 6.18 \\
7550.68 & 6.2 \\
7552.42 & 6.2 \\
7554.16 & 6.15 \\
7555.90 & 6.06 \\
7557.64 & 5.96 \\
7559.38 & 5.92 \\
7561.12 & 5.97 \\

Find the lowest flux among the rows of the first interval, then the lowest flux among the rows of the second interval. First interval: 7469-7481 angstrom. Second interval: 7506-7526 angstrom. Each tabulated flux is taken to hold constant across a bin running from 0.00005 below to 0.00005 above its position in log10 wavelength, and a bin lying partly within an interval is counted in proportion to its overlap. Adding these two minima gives 12.6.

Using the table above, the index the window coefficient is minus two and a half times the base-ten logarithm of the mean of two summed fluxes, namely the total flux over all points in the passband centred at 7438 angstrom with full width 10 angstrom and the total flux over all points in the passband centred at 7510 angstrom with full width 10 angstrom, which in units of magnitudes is -3.97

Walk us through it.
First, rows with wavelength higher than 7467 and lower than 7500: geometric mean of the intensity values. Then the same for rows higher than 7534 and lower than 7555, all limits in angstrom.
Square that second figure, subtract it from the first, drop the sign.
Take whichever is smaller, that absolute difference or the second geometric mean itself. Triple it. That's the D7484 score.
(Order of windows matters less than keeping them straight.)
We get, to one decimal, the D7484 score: 20.9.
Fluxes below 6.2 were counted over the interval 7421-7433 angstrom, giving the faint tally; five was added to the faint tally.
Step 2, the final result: 12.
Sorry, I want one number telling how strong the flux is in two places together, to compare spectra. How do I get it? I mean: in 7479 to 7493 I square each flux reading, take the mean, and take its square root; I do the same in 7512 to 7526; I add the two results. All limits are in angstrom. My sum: 16.6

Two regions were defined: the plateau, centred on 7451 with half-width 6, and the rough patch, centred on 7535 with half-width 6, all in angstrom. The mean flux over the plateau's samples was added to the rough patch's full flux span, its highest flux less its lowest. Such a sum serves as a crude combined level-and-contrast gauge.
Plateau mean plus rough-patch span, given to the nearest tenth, 9.2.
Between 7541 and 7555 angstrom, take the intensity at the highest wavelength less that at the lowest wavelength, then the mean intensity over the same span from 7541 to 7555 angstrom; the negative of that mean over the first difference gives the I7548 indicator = 16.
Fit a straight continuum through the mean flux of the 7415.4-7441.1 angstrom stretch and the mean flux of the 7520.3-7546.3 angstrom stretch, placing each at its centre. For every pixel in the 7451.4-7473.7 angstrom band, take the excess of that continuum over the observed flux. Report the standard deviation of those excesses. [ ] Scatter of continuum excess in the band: 0.07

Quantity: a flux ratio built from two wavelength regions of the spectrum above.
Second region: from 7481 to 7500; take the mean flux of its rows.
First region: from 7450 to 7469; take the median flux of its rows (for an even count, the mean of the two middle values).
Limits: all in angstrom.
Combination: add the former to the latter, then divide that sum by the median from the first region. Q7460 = 2.0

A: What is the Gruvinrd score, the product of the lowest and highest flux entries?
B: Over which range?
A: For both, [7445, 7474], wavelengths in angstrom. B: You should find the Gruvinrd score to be 38.1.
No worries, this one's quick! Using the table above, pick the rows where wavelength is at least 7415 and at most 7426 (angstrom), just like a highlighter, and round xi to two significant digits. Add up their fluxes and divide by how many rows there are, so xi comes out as 6.0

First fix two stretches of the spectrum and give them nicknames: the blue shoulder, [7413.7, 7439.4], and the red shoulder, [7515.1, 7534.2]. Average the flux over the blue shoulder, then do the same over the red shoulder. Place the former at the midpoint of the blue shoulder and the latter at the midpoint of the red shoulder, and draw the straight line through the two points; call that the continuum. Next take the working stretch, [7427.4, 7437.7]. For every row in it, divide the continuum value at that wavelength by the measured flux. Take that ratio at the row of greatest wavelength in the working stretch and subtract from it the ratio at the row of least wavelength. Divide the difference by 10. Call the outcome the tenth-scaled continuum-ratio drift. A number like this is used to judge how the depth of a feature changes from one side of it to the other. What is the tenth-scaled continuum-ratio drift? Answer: 0.0117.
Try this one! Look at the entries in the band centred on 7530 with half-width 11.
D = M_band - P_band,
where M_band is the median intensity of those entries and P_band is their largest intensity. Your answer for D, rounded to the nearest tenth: -2.5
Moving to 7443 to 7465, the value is -0.1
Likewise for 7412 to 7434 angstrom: -0.2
